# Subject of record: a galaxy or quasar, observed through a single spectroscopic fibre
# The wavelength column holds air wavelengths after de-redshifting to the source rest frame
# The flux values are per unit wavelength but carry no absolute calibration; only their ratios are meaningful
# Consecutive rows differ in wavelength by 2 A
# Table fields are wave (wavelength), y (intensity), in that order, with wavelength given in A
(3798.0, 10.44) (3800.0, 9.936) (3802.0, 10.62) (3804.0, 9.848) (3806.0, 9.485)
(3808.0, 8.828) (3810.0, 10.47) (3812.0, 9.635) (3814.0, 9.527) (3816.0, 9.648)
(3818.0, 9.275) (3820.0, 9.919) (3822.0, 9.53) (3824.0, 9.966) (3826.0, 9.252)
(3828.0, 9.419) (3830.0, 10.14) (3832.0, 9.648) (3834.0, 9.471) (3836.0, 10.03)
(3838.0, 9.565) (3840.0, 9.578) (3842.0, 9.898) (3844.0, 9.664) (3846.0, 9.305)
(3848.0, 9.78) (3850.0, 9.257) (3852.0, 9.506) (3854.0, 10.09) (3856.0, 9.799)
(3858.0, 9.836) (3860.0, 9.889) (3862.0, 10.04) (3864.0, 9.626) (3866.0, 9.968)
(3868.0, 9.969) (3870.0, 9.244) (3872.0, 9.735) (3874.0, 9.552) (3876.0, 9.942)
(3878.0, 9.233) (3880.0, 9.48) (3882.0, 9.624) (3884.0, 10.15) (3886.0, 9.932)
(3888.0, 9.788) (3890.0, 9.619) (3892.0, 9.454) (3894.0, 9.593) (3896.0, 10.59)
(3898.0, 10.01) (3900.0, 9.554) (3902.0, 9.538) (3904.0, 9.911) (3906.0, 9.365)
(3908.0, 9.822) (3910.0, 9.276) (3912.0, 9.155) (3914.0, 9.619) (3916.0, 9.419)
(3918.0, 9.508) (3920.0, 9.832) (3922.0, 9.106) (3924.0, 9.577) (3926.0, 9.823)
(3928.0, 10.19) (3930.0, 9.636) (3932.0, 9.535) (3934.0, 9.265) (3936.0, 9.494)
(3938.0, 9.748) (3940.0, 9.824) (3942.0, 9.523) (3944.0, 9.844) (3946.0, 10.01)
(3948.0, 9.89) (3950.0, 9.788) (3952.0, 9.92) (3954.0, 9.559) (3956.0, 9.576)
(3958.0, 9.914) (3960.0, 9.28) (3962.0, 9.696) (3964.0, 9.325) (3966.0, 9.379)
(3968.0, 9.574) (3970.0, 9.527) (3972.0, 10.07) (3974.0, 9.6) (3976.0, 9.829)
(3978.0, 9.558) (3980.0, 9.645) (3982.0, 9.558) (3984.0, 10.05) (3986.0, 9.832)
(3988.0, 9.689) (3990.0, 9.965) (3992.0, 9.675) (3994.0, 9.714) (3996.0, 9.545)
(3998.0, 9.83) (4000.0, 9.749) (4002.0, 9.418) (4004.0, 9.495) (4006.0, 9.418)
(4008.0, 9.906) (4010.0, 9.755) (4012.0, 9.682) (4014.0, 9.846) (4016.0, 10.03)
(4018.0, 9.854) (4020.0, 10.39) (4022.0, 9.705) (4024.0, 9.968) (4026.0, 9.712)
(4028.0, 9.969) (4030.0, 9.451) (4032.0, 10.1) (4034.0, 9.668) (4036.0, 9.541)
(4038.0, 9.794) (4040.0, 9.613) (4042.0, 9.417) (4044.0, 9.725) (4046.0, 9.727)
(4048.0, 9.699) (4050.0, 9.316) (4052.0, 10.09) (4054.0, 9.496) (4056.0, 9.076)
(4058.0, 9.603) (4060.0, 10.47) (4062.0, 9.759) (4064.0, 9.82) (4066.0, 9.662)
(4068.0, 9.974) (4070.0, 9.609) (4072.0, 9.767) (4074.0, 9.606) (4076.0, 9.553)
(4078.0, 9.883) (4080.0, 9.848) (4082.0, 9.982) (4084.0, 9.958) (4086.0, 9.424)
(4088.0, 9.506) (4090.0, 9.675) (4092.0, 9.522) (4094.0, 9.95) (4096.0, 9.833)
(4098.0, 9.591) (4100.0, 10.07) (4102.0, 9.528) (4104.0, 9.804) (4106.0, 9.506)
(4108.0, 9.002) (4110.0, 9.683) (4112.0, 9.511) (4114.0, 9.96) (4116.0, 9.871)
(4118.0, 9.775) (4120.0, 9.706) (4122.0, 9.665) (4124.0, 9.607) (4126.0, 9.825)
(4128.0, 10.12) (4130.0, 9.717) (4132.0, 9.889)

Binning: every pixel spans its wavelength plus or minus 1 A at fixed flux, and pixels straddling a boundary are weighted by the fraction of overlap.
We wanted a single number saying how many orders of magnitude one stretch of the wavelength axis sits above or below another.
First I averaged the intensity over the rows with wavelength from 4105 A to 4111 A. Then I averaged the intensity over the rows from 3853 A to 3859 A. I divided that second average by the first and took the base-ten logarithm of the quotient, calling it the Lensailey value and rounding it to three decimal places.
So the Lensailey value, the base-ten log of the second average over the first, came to 0.023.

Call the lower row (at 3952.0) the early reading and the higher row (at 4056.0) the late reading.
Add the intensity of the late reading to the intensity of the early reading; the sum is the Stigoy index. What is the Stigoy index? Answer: 19.0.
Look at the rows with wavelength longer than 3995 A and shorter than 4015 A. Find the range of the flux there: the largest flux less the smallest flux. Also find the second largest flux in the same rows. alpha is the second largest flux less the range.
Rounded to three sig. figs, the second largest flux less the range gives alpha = 9.36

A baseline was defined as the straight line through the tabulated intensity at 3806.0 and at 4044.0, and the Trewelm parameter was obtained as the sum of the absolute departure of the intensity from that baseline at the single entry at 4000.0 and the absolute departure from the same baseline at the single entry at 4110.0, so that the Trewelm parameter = 0.18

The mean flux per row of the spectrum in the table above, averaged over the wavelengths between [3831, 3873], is 9.71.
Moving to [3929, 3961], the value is 9.68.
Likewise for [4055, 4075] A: 9.73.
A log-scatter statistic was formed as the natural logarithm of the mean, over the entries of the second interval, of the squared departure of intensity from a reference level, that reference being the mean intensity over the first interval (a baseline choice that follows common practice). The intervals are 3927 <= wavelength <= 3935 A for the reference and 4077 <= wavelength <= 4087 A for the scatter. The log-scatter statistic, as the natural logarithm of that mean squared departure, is -2.69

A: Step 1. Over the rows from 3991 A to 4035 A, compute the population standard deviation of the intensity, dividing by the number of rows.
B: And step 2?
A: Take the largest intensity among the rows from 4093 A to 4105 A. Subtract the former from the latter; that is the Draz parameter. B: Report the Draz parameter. 9.8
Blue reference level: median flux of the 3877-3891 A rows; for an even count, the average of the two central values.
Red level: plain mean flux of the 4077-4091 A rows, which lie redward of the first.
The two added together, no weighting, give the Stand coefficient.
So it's 19.4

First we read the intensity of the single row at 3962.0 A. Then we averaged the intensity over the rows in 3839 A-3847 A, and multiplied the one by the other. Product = 93.2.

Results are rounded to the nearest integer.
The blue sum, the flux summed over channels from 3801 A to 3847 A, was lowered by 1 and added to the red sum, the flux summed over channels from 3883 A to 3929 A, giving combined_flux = 445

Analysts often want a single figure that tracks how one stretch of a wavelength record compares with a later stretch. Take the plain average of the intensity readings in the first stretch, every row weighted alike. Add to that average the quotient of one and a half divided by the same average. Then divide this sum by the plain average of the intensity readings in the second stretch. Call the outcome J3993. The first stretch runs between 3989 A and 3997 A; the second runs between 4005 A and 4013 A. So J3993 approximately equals 1.02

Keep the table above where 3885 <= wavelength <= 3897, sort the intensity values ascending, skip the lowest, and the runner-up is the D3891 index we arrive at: 9.593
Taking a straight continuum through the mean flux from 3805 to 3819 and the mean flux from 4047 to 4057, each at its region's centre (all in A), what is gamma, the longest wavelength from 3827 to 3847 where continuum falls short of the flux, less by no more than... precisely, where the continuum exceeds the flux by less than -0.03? 3844.0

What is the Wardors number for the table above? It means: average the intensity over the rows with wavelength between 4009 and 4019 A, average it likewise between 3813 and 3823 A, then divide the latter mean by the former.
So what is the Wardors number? 0.974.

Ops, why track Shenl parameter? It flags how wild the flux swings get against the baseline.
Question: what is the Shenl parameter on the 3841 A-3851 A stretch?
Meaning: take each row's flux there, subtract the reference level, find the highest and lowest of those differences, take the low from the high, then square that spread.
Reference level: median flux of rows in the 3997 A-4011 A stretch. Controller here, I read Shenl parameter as 0.41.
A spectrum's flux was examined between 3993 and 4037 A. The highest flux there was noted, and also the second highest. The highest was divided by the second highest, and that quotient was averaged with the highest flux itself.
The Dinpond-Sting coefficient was 5.71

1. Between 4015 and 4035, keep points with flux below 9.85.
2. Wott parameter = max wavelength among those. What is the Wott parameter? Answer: 4034.0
